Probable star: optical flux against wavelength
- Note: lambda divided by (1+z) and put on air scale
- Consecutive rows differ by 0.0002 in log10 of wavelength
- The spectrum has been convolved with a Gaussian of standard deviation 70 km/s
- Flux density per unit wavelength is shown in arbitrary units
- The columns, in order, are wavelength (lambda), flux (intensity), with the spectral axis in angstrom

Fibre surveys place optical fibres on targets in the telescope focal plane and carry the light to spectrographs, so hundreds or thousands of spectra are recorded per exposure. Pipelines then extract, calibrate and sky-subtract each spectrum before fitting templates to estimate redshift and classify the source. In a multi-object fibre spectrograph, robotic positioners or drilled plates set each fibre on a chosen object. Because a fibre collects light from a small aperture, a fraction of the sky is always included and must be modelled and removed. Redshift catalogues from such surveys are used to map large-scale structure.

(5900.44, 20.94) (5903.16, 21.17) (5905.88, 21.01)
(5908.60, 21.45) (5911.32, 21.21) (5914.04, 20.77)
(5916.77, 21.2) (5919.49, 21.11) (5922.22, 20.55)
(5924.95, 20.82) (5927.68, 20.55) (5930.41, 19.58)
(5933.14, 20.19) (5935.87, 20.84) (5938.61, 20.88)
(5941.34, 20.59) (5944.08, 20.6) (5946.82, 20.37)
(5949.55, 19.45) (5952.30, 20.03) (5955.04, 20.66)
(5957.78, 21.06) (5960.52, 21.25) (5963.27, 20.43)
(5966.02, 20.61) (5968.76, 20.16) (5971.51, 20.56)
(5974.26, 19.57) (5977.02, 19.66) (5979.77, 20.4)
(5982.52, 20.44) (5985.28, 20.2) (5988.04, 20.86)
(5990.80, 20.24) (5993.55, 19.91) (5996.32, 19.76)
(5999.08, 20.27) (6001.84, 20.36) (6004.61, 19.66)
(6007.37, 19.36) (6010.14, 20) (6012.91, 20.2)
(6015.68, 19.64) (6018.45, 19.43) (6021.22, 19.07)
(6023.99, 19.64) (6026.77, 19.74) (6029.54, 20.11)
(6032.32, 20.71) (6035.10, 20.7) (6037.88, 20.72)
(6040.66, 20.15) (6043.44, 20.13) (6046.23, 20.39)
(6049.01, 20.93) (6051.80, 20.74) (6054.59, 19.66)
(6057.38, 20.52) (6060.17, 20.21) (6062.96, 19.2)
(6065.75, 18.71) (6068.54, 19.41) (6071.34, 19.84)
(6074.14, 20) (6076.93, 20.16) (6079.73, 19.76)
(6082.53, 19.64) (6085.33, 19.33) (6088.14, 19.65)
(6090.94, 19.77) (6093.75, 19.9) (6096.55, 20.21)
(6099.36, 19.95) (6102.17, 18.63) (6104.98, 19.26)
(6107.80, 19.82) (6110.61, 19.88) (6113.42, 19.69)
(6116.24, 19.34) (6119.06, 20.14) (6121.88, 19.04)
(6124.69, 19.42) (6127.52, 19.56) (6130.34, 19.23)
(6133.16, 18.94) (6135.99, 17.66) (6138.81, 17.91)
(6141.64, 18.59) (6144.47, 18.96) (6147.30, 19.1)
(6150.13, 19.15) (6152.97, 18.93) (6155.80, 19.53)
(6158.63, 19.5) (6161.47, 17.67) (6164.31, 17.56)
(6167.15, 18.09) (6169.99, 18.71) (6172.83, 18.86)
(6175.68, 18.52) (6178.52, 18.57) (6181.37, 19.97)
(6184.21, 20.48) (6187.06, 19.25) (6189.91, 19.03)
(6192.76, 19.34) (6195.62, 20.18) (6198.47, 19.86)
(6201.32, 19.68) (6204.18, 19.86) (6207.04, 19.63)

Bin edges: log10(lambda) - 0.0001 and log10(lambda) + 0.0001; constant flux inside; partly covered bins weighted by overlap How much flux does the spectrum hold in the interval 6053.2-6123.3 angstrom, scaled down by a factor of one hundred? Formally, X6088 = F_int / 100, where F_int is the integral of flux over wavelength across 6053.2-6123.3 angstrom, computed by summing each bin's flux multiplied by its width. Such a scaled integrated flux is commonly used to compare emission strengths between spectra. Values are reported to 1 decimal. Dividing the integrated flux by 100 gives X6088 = 13.8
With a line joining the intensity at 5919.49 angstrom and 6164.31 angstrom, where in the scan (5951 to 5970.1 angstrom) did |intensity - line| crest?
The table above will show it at 5960.52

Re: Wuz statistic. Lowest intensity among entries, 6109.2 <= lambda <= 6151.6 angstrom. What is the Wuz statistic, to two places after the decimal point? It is 17.66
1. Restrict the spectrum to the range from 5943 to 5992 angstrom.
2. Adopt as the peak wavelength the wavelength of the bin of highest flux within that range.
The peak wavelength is 5960.52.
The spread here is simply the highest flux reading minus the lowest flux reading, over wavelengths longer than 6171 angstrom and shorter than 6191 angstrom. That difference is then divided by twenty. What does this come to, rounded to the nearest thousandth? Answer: 0.098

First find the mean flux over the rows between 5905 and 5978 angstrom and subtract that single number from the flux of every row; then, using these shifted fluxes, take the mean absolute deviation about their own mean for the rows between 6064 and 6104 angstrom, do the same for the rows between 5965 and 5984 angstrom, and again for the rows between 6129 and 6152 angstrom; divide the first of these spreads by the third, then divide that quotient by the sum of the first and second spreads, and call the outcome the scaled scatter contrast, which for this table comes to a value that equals 1.1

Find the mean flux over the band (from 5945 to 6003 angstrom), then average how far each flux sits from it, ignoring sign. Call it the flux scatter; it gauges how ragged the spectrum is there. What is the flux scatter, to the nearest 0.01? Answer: 0.35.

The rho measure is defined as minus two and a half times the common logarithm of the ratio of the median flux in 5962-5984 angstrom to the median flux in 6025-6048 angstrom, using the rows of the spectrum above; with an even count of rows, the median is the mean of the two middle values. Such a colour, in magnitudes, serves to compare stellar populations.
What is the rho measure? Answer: -0.01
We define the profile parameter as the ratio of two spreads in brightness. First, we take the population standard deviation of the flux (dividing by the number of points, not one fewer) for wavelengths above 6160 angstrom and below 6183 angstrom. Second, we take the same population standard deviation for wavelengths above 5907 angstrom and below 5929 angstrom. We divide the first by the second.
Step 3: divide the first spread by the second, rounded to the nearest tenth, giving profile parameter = 2.3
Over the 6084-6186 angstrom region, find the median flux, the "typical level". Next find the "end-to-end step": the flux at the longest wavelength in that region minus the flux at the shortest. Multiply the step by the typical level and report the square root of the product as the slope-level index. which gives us 4.7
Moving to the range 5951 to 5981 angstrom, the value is 2.7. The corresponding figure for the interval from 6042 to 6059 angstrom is 2.8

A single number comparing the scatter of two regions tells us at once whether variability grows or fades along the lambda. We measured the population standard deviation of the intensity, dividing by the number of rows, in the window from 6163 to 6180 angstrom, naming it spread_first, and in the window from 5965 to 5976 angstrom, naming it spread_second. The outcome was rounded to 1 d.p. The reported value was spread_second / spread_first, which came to 1.0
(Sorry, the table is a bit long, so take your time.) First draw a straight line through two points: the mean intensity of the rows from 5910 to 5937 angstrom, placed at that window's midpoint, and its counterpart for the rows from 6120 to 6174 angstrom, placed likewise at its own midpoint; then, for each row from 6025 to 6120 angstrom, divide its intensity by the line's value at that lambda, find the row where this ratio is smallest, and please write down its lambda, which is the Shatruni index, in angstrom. 6065.75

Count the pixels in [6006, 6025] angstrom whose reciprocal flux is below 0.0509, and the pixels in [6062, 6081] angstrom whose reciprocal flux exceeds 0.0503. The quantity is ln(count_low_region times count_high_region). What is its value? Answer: 2.3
